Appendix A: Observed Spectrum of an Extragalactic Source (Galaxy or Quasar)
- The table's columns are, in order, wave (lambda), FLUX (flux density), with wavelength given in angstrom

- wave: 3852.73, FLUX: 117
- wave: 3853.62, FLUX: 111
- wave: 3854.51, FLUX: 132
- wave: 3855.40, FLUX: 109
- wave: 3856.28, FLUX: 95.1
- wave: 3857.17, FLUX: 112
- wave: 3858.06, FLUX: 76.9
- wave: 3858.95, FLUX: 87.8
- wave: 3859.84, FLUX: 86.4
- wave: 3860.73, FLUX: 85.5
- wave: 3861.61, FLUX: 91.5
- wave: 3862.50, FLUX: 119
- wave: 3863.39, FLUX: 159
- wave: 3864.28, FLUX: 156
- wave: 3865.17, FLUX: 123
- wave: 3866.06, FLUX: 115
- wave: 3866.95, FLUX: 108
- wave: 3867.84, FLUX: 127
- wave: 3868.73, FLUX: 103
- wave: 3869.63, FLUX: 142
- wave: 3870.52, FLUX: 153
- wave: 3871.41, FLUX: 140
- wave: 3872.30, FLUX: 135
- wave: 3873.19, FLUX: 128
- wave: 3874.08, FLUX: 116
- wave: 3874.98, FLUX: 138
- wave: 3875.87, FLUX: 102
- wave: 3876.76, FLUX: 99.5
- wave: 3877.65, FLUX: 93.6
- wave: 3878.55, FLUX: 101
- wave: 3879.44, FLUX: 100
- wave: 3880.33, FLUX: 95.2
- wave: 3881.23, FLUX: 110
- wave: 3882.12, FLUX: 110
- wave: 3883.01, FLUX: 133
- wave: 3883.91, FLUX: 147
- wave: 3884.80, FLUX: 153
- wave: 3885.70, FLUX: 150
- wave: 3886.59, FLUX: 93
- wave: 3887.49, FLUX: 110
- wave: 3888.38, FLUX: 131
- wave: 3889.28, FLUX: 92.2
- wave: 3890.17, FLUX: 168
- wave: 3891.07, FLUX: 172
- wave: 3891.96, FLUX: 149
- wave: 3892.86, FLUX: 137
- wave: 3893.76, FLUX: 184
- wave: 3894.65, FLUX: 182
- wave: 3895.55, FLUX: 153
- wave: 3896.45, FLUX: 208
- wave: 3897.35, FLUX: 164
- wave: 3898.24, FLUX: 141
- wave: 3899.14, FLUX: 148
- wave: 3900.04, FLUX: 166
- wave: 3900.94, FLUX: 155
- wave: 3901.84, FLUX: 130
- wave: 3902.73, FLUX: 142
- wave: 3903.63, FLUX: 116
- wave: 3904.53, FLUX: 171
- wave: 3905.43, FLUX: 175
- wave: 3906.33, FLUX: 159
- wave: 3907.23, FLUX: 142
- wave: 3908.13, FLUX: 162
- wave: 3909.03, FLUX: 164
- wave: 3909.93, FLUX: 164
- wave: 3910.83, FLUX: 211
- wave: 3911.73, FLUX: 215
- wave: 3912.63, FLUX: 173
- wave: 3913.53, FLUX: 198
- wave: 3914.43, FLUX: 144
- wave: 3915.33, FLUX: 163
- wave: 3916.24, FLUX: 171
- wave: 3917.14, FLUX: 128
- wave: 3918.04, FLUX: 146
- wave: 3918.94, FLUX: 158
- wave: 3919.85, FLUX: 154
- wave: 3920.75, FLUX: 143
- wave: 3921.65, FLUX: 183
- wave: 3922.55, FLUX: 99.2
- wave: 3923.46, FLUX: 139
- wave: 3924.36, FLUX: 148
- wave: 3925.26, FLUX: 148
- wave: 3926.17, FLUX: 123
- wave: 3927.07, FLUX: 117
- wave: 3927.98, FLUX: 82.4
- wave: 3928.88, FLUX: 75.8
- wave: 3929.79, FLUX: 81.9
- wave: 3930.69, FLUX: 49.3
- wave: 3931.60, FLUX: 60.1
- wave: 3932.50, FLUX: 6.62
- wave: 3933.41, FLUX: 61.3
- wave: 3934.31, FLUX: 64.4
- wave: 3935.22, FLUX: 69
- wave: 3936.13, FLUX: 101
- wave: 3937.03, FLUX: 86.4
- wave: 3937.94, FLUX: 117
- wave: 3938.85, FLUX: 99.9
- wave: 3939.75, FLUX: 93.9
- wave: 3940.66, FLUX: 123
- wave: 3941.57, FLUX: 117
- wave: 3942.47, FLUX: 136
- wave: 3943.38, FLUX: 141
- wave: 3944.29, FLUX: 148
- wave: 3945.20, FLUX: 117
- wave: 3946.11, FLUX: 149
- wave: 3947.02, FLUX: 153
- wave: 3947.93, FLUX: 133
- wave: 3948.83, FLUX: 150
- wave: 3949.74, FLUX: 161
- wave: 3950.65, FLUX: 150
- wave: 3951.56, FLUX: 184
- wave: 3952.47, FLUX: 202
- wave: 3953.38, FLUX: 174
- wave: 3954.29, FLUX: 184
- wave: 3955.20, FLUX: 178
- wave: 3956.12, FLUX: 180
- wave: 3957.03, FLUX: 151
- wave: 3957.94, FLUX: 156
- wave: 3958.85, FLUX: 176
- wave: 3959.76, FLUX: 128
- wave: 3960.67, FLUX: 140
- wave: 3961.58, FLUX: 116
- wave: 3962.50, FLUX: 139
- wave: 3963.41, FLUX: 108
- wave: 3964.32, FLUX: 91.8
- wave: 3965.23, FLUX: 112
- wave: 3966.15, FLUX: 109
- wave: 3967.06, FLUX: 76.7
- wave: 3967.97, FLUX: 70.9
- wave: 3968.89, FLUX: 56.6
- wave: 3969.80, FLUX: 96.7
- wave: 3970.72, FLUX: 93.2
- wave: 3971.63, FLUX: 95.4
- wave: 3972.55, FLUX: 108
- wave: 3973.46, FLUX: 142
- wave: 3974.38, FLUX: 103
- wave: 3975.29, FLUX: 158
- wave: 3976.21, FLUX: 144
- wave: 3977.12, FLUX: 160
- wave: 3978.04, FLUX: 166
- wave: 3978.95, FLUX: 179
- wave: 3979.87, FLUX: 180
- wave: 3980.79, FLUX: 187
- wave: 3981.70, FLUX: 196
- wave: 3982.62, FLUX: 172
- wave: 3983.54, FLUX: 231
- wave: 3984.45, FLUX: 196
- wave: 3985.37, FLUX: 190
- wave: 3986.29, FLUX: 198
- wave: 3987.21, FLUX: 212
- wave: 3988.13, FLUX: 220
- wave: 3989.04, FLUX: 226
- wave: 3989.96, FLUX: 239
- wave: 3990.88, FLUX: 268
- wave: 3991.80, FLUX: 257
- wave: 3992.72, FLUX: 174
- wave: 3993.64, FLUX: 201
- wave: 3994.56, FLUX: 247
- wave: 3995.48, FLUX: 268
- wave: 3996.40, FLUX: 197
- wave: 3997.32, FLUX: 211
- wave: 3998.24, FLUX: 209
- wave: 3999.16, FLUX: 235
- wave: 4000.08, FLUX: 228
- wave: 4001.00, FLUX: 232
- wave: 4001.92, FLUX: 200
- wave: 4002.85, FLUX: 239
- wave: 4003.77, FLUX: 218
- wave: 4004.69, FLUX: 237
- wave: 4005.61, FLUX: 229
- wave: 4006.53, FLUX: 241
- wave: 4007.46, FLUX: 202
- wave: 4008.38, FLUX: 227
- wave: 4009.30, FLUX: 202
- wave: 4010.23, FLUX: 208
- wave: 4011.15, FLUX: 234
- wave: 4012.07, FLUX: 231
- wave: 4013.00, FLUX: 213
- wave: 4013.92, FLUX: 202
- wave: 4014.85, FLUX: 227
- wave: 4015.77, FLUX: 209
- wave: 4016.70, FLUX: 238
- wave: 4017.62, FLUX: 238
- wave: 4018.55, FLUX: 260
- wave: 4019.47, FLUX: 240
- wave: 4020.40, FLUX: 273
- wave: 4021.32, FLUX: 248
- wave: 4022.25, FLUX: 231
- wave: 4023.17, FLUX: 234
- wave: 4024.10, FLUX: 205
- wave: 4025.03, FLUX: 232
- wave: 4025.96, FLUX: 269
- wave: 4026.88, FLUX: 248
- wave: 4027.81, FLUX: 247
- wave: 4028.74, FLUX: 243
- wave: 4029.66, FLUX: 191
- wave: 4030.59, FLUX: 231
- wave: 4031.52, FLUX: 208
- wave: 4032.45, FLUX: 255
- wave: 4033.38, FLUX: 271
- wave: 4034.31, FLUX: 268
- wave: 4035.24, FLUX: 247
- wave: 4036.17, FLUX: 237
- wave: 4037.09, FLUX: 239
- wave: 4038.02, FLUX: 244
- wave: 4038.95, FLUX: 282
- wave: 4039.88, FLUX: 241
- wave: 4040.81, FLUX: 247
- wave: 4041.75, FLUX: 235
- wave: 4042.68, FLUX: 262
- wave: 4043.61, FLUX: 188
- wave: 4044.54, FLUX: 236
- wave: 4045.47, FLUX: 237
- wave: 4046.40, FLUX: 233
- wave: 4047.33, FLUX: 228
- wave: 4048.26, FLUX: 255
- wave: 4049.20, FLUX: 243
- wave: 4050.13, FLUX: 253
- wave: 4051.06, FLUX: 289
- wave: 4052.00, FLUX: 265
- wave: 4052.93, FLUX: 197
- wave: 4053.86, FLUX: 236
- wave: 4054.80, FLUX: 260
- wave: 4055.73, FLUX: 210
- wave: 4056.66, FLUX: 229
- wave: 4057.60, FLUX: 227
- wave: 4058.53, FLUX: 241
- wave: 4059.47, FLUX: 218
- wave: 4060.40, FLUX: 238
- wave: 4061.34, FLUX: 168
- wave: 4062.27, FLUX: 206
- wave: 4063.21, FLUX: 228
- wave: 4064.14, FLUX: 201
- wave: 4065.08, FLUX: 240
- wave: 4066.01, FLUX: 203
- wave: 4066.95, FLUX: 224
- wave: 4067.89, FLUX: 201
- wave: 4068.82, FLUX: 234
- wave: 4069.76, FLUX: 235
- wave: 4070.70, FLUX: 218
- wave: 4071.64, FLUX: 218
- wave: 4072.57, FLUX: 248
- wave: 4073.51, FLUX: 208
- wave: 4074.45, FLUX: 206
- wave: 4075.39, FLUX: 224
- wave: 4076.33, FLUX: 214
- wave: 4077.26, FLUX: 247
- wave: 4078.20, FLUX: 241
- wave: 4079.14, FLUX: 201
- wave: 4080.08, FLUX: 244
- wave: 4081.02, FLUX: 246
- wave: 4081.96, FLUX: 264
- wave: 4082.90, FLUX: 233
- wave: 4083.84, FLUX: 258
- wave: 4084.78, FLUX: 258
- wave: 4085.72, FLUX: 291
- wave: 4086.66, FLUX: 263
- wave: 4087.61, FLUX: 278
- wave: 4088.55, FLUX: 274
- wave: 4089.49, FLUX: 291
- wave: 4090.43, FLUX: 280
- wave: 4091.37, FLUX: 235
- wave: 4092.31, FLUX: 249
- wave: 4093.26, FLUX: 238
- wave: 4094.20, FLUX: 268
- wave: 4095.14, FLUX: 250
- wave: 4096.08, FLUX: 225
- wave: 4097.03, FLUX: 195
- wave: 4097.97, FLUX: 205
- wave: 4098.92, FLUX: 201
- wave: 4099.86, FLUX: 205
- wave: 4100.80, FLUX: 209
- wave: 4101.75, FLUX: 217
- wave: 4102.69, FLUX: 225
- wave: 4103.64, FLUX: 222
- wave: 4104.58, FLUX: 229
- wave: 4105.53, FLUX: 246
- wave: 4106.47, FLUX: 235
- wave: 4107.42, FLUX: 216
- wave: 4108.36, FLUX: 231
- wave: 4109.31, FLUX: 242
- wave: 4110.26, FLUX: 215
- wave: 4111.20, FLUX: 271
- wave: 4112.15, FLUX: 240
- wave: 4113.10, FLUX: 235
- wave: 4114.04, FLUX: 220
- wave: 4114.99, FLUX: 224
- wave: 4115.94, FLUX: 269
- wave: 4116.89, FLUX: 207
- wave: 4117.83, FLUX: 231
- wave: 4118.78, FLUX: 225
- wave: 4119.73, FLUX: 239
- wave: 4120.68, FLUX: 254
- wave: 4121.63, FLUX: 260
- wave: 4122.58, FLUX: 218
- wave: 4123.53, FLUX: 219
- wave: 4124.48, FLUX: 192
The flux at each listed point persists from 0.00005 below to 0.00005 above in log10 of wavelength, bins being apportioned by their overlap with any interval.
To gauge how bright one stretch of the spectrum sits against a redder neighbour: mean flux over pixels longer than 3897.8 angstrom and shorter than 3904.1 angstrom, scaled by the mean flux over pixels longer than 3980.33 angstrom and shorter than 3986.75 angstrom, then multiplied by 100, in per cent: 73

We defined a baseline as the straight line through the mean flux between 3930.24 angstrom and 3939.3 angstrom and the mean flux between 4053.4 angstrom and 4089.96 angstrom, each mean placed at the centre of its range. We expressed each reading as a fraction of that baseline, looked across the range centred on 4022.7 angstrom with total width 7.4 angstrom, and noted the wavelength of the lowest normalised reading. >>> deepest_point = 4024.10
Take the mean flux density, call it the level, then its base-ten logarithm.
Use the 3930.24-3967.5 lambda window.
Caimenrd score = 2.09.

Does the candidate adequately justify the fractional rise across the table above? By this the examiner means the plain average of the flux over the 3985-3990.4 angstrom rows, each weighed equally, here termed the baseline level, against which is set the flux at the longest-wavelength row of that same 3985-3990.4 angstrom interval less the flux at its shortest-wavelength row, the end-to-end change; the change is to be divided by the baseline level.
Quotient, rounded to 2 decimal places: 0.23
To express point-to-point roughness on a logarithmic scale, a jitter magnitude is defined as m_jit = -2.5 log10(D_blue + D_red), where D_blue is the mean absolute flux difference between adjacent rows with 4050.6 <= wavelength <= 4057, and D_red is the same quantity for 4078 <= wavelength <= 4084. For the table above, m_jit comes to -4.5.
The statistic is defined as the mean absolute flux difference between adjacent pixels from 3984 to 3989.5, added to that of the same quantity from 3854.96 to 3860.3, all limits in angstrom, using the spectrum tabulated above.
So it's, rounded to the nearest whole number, 24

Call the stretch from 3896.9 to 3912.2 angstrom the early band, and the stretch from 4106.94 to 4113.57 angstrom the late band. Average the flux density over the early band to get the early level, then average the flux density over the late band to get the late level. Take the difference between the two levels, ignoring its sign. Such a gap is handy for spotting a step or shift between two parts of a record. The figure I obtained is 75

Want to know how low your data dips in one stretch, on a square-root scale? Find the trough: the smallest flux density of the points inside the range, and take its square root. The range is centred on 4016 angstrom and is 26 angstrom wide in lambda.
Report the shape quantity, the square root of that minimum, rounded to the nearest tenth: 14.2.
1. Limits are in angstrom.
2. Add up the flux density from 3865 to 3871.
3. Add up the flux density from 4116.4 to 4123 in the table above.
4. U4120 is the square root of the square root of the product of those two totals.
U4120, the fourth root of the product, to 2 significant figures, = 35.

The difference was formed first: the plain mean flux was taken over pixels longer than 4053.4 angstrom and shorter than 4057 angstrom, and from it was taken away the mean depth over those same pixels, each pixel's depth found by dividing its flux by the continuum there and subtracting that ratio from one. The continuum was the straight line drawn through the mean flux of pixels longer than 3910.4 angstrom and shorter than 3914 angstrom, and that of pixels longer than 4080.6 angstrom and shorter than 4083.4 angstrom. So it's 234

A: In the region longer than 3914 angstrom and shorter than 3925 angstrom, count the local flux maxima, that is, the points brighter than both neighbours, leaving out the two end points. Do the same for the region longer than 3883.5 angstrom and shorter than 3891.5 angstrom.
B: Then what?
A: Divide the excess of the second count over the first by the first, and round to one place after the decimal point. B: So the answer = -0.3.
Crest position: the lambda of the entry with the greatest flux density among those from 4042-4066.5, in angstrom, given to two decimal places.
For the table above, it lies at 4051.06 angstrom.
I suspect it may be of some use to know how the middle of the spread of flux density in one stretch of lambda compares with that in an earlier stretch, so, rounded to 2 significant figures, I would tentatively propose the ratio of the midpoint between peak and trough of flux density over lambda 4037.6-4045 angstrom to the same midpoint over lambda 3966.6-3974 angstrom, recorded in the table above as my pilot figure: 2.4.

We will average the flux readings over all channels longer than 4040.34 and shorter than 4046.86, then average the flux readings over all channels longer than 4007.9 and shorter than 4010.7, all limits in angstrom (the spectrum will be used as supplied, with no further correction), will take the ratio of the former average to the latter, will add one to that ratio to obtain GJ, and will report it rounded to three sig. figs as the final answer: 2.10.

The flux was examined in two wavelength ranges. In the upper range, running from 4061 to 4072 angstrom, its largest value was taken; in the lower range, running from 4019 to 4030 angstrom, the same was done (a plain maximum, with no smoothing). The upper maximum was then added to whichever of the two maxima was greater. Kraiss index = 513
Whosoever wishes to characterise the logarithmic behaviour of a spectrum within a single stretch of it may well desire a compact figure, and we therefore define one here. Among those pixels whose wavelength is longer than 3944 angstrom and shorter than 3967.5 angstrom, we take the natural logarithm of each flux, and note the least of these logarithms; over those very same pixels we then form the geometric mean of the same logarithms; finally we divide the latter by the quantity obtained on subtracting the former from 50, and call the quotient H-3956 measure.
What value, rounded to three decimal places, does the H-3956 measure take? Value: 0.108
